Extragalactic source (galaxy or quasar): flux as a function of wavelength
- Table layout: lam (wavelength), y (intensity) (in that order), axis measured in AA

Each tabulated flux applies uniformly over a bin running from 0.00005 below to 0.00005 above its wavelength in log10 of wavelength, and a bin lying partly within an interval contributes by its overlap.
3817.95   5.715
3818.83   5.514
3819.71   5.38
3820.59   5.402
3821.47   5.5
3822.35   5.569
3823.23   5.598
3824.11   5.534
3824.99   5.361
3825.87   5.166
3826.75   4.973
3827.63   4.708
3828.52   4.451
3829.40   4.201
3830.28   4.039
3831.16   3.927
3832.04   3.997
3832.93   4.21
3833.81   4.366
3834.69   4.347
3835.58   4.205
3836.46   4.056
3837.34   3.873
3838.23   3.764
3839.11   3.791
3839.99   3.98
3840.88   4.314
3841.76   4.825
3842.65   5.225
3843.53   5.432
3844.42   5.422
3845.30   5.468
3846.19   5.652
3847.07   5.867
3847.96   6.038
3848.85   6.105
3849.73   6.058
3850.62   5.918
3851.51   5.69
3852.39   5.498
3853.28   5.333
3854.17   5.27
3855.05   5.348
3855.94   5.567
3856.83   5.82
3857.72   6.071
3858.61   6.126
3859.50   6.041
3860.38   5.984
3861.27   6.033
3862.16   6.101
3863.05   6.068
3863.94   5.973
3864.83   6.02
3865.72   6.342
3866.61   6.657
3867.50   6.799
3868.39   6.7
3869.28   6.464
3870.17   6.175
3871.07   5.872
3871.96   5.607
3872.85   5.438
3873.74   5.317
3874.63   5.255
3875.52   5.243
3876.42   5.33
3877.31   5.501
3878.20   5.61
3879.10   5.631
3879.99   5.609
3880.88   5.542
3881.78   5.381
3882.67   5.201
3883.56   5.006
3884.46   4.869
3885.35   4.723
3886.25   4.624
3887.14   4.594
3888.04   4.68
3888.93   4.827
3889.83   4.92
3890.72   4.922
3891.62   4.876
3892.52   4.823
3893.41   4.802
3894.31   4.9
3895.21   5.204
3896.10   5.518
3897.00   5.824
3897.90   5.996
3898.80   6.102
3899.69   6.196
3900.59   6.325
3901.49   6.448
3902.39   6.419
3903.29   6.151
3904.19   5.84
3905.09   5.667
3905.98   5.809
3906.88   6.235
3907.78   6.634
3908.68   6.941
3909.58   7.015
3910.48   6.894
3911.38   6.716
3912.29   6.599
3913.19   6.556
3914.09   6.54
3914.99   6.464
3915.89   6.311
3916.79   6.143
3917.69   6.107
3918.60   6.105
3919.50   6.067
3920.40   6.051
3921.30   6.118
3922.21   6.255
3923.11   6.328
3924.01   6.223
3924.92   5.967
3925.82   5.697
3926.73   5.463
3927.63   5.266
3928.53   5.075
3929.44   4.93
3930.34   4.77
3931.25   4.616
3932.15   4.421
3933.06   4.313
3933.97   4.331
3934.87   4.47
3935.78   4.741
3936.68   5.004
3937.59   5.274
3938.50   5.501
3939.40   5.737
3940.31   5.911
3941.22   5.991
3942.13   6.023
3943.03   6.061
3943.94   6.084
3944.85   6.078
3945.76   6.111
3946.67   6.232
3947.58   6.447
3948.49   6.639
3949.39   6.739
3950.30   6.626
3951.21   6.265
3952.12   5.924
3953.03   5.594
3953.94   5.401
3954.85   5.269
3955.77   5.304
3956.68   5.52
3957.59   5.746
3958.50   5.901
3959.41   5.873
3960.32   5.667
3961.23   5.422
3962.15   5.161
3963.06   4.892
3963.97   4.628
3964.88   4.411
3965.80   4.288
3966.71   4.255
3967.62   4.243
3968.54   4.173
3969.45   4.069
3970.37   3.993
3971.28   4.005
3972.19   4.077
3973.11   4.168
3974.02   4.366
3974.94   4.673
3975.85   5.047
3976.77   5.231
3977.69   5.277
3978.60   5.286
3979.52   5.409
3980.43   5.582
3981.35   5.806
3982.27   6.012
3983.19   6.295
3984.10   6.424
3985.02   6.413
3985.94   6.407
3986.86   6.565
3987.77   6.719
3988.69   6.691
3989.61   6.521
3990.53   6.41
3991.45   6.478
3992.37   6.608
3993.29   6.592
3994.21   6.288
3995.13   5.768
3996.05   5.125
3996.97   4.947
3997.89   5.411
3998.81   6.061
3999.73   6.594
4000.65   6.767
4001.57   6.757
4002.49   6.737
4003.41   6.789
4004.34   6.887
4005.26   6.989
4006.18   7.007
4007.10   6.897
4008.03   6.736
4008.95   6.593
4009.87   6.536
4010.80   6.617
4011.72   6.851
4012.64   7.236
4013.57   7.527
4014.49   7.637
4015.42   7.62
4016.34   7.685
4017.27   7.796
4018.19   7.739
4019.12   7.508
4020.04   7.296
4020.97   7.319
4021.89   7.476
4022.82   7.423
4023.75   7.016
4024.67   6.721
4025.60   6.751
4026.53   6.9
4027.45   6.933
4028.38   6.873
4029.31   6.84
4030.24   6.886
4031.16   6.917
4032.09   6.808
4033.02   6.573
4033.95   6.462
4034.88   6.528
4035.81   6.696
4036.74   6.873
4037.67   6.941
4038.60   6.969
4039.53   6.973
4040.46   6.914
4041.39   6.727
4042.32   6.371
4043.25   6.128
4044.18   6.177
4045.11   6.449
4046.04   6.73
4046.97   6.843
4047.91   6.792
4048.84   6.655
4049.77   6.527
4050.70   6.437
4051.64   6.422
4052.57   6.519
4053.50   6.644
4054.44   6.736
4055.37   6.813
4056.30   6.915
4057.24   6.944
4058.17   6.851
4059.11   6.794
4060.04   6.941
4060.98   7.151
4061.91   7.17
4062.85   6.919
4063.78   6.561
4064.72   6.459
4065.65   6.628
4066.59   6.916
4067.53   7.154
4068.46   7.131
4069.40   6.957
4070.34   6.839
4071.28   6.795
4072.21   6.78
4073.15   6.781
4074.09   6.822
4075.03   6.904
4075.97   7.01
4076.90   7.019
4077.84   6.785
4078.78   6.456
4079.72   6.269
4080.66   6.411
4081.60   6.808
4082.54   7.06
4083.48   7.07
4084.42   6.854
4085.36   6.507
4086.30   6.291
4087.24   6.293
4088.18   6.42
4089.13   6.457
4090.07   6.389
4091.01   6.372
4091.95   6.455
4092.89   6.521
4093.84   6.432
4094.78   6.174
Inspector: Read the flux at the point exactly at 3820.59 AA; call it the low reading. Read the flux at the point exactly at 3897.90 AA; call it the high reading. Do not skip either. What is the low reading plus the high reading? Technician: 11.4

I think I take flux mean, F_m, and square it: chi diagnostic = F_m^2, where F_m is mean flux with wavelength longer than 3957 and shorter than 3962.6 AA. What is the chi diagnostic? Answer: 32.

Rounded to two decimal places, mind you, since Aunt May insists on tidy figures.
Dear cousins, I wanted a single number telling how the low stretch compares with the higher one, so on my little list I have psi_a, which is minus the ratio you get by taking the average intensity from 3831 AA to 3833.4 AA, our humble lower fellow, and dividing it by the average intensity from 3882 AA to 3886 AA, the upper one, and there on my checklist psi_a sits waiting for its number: -0.82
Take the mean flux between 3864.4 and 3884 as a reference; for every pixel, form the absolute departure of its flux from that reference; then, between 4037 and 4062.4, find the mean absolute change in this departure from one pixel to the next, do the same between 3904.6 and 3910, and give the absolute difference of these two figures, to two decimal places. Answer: 0.13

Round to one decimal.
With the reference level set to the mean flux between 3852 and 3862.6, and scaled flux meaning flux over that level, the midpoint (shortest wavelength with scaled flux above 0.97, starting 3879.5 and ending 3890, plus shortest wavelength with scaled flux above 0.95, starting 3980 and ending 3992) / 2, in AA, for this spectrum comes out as 3930.2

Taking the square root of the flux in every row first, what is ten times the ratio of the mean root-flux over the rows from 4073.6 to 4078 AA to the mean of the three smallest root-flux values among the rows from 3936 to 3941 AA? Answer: 11.5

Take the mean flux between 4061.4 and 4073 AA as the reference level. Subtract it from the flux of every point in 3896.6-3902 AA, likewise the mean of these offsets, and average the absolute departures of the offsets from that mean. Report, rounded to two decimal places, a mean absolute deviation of 0.17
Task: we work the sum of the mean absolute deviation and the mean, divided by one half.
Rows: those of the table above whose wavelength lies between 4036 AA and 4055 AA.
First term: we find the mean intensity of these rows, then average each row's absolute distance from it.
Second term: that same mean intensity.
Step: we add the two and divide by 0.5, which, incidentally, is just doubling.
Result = 13.7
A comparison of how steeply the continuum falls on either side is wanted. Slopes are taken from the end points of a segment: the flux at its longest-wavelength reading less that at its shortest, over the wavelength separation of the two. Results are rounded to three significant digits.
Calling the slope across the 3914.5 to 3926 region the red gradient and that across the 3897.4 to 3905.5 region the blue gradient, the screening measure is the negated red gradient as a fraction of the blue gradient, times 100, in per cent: -155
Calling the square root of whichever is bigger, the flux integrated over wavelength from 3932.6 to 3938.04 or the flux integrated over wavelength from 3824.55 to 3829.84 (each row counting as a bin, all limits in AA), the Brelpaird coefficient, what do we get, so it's 5.05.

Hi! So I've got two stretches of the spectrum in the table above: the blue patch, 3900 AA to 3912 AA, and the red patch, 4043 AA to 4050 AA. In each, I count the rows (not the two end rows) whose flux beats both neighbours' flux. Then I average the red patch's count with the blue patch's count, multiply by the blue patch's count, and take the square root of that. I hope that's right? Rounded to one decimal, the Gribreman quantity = 1.7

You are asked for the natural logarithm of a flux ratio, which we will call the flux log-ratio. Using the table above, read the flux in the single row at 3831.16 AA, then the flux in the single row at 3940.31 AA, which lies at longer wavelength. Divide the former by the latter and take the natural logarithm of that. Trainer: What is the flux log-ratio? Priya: -0.4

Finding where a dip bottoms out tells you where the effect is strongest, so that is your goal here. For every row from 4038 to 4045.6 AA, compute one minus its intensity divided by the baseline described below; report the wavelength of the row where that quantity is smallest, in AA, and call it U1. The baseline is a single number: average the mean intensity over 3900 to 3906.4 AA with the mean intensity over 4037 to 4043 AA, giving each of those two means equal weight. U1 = 4039.53 AA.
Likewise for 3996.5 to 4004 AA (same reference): 4003.41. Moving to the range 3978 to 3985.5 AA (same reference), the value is 3984.10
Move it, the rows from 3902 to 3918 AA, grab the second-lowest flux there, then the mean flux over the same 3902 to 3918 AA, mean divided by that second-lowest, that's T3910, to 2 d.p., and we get 1.10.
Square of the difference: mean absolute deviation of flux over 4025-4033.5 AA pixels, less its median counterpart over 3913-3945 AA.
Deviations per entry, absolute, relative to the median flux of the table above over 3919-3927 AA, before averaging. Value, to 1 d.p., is 0.2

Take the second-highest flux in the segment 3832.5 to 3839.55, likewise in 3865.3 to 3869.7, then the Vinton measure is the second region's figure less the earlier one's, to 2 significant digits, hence 2.4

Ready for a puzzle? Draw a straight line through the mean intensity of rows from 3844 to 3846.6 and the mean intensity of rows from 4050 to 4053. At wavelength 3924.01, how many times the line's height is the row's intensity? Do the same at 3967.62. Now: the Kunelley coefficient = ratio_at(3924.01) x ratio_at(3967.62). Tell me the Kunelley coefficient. 0.74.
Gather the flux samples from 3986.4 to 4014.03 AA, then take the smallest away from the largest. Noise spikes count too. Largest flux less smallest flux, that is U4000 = 2.6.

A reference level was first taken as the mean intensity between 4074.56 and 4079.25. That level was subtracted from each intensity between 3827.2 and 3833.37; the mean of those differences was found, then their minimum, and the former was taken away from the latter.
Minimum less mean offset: -0.29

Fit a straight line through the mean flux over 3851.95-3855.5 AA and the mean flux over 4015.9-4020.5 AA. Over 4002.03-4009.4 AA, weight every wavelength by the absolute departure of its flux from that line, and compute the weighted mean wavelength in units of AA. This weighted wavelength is 4005.9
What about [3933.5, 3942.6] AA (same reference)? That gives 3936.8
